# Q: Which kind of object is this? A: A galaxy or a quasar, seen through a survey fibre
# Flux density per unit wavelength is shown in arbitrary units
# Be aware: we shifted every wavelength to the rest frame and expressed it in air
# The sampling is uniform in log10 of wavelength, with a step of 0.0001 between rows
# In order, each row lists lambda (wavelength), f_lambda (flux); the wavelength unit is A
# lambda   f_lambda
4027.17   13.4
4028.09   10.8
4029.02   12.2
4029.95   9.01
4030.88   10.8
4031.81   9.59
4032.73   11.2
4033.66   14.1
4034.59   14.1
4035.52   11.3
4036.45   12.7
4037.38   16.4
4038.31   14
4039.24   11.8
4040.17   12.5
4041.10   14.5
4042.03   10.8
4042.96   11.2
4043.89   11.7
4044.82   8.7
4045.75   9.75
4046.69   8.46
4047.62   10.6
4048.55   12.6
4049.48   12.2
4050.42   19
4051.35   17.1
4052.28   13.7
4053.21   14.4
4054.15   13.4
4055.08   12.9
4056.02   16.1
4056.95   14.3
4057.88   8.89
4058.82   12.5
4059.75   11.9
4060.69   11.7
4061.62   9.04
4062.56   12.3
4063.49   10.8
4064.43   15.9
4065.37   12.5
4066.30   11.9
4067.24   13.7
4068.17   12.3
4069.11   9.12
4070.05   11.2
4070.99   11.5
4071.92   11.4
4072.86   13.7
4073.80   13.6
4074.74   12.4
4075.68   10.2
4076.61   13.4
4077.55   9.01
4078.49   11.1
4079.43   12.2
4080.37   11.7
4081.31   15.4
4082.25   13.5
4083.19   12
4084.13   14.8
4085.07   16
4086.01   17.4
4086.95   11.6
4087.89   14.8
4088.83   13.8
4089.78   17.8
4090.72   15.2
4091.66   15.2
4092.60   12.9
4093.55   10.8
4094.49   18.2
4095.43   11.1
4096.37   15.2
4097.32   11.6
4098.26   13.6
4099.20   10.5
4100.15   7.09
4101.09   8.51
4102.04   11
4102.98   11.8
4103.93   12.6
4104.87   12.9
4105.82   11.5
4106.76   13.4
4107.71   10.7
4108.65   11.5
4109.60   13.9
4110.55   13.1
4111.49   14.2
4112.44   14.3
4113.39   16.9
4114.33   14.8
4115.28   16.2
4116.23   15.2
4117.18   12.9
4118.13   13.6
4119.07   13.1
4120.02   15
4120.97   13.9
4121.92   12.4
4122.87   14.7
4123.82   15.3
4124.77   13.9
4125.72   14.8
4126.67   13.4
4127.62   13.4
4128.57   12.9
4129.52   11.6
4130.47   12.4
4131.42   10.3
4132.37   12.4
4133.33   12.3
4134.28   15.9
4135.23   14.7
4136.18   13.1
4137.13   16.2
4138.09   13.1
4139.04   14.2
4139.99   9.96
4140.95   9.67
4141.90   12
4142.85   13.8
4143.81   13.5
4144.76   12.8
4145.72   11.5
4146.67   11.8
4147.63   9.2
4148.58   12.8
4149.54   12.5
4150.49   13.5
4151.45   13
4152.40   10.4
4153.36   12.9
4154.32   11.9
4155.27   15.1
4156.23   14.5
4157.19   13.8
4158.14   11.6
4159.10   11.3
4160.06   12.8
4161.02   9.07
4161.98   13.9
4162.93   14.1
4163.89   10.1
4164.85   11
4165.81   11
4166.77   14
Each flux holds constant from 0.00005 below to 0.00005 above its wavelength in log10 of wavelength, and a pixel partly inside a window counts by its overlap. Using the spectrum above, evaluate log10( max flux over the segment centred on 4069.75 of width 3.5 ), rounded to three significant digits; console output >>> 1.09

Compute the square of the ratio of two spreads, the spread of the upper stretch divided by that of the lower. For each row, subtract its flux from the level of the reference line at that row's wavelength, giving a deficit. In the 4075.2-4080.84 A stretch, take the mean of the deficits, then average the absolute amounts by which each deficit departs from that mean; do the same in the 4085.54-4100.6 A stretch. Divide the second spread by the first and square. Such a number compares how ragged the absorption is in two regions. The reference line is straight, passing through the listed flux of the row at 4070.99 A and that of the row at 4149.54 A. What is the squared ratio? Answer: 4.4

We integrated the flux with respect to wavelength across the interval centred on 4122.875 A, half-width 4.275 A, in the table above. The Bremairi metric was 120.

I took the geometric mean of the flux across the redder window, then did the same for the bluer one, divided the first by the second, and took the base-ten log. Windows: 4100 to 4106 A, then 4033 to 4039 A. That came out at -0.112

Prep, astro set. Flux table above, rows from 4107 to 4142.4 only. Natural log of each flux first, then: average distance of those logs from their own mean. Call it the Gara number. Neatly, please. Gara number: 0.10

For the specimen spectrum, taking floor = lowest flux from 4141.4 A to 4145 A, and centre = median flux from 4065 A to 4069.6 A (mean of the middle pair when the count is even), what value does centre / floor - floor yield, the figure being -11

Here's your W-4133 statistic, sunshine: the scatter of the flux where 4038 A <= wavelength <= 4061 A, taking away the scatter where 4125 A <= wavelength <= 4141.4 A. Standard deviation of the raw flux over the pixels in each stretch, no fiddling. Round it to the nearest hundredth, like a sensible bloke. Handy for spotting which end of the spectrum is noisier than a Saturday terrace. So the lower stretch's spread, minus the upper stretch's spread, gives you 0.64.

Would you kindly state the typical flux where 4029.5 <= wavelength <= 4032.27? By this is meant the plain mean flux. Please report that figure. 9.8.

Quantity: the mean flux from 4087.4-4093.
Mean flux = 15.0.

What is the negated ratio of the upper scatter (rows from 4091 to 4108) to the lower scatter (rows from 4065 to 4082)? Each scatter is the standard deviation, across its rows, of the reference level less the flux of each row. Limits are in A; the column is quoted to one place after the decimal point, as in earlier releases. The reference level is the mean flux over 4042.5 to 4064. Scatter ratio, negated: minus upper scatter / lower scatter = -1.6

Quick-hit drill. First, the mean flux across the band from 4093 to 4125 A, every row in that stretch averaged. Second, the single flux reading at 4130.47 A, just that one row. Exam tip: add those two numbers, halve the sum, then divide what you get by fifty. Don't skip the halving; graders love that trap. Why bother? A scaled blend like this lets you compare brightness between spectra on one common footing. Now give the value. 0.255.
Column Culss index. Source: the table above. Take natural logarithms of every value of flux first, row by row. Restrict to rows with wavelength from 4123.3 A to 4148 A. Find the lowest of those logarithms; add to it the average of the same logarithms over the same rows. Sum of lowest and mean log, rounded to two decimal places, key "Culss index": 4.76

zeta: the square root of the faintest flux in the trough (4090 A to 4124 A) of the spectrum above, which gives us 2.66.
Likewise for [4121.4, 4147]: 3.11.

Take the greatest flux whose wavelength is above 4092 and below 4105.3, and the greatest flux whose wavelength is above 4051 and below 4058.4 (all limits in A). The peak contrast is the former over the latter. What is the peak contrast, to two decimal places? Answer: 1.06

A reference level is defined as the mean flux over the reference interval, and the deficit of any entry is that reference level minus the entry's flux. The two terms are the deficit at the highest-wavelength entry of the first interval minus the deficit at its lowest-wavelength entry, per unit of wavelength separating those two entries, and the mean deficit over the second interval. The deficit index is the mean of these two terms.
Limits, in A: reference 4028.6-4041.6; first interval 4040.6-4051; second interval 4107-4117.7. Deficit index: -1.0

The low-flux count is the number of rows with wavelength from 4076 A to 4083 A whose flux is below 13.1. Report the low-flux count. 4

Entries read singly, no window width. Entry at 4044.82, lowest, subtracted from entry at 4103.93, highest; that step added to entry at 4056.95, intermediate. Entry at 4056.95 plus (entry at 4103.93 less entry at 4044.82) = 18.2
